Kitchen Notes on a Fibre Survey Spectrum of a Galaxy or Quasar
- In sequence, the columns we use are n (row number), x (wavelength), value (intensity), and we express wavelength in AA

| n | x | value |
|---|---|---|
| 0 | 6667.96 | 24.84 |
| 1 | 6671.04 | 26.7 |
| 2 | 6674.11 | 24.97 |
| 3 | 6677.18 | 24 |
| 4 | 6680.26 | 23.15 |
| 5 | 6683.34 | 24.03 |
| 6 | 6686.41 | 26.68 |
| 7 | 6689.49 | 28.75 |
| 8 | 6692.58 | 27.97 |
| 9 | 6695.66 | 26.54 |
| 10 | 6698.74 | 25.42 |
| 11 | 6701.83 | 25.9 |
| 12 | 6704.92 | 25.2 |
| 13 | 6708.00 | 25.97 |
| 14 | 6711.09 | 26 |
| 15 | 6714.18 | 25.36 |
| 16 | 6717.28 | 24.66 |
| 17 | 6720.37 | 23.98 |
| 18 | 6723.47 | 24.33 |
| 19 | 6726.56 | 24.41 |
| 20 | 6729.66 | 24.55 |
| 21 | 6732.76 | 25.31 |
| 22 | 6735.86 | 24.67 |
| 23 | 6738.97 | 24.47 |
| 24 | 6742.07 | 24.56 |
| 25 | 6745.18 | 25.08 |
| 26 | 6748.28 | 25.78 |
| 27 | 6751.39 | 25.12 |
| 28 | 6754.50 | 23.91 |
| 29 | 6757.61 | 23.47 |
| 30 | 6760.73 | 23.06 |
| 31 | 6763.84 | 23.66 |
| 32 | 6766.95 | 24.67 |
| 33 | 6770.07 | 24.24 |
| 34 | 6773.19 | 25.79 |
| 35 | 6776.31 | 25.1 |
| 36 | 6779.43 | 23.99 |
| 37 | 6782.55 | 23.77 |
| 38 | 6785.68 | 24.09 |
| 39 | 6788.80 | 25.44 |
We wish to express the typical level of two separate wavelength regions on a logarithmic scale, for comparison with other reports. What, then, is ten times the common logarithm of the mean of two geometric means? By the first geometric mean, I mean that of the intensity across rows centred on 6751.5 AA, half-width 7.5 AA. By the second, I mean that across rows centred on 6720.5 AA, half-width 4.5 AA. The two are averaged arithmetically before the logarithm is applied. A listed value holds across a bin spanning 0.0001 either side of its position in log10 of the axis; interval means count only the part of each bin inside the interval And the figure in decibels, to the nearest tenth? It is 13.9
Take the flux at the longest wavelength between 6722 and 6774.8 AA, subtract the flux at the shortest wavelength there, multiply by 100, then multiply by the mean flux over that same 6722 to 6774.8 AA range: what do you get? 3582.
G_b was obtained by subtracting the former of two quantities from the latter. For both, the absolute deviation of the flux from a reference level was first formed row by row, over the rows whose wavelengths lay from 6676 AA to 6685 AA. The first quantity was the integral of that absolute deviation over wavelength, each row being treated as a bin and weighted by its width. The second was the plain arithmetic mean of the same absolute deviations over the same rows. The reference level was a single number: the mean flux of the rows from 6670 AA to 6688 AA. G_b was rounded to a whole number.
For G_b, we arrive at -10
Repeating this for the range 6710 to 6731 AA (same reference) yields -12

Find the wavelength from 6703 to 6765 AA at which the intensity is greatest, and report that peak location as 6711.09 AA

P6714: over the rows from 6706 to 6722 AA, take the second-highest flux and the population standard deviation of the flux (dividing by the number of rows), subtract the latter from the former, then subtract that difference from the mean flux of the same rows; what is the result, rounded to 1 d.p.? 0.0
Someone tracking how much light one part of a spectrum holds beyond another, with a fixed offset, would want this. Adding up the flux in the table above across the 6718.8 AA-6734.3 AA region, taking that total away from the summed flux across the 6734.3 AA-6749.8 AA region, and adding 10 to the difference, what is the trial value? 12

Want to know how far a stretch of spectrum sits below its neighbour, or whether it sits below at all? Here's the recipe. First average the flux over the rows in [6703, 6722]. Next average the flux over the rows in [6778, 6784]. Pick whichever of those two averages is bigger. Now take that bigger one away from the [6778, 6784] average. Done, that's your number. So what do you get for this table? -1.3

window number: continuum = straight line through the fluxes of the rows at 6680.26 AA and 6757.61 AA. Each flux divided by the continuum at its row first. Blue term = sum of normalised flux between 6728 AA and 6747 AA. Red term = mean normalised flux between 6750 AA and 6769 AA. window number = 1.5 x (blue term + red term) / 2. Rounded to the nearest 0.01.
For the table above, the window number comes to 5.53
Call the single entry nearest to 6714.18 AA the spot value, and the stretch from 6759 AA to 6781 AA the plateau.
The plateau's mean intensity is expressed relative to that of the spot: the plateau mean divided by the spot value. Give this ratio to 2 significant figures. 0.96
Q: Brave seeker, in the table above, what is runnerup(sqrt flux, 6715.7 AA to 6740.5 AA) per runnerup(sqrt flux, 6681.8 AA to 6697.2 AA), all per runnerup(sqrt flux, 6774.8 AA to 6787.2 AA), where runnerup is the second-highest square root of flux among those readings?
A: 0.191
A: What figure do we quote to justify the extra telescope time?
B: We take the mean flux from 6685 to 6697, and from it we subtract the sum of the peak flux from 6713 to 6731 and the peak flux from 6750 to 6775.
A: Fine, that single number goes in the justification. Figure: -23.7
